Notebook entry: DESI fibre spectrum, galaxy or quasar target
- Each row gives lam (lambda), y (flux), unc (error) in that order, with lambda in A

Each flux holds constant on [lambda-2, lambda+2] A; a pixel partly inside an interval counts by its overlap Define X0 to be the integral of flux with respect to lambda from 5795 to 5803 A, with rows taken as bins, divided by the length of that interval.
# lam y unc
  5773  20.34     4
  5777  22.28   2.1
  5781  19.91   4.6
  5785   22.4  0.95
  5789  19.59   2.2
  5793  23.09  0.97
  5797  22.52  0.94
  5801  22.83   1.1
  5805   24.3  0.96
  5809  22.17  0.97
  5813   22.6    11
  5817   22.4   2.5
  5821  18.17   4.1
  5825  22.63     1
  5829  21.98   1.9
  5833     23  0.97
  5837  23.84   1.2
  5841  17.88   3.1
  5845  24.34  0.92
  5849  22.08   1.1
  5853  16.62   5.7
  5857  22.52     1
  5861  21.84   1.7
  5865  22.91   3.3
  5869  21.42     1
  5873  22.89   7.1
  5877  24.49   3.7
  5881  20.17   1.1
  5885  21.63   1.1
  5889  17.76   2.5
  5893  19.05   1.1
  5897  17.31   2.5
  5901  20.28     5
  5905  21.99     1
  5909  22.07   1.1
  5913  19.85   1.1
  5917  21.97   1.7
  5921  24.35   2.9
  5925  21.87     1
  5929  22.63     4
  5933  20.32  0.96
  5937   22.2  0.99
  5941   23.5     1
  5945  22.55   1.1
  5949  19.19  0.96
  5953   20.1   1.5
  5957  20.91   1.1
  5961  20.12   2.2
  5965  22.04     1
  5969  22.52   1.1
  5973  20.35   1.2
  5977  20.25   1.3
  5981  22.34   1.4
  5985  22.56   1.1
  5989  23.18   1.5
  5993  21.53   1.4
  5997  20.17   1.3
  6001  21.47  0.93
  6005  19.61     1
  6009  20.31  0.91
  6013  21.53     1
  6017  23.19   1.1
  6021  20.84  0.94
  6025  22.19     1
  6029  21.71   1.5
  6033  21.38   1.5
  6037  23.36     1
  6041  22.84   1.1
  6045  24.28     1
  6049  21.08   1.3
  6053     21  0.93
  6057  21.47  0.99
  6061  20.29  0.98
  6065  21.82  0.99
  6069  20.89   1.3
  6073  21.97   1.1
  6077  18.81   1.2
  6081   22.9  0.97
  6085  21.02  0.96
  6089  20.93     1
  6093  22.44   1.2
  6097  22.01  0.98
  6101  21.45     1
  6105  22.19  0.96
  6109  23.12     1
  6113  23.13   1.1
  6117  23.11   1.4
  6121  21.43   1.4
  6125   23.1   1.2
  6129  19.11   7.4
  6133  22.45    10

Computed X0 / 22.7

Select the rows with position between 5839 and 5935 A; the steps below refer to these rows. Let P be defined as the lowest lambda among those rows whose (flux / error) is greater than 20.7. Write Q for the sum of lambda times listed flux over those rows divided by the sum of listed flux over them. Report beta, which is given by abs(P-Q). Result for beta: 42.2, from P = 5845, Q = 5887.2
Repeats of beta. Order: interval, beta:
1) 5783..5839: 26.1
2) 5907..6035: 45.8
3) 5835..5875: 10.1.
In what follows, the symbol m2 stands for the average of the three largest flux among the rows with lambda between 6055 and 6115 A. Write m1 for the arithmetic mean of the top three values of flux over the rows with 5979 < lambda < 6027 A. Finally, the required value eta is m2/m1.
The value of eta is 1.003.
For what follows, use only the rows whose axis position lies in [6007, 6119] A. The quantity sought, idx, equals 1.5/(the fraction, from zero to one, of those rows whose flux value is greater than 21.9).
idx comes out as 3.2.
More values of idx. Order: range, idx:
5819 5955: 2.8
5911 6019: 3.4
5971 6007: 4.5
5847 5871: 3.0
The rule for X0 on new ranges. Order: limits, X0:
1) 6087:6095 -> 21.7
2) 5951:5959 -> 20.5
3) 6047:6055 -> 21.0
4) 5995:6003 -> 20.8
